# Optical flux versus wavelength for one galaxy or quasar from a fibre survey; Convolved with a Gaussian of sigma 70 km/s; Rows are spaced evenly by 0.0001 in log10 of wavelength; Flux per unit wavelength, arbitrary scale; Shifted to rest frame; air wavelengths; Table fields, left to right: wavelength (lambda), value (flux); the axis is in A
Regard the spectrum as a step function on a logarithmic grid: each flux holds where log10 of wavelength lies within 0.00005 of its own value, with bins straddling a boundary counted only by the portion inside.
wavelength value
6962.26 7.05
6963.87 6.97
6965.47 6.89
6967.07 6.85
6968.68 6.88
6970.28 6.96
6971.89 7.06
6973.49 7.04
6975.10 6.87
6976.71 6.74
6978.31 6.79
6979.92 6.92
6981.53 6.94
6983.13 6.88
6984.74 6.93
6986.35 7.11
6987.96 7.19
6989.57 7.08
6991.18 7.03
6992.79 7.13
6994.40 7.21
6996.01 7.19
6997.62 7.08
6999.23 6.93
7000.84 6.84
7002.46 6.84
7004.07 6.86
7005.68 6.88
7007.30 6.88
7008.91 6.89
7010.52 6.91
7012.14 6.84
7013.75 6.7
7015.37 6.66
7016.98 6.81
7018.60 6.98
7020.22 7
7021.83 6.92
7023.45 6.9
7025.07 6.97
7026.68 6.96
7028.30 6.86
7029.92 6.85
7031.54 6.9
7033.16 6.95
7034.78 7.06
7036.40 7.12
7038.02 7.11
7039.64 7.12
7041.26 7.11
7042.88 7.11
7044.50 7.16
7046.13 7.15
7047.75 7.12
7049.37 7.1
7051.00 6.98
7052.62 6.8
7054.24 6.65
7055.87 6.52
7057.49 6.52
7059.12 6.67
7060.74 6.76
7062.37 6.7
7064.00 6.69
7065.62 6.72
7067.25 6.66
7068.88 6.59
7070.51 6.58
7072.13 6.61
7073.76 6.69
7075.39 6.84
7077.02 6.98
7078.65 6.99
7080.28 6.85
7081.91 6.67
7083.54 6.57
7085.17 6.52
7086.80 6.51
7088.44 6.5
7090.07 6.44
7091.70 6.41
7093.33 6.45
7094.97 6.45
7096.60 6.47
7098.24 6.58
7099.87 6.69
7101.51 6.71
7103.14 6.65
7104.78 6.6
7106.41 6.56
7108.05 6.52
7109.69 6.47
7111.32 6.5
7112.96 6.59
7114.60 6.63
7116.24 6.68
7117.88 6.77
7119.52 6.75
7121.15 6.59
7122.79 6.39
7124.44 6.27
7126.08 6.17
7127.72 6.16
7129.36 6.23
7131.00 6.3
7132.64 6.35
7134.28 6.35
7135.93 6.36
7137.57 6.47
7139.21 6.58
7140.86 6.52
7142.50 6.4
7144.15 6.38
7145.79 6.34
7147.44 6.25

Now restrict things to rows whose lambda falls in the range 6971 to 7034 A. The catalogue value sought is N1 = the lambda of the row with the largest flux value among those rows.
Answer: 6994.40 A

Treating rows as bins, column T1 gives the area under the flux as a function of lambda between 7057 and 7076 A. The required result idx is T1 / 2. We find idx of 63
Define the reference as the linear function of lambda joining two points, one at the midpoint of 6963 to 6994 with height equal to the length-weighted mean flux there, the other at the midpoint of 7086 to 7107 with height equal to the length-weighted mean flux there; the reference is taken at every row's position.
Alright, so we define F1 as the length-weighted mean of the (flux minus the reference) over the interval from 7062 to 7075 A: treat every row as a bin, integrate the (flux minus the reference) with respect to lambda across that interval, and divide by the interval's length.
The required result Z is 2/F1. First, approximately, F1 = 0.02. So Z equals 103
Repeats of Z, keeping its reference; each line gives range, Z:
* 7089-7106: 224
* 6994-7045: 15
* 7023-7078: 12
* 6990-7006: 18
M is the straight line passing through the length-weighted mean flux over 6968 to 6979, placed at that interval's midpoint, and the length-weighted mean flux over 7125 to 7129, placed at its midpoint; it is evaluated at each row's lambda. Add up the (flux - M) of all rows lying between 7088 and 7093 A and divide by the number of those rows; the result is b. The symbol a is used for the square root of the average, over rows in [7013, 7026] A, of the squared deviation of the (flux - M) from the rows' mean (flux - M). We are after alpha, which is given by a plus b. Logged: 0.23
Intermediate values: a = 0.136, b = 0.09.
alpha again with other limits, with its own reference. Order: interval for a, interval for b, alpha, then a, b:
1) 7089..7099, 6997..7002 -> 0.23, 0.065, 0.16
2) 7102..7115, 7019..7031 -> 0.32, 0.059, 0.26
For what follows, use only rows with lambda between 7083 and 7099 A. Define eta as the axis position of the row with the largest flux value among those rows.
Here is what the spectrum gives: 7098.24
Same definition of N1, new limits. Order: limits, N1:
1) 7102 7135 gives 7117.88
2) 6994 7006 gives 6994.40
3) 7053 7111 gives 7078.65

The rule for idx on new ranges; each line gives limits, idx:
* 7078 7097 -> 62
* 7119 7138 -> 60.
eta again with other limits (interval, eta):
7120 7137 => 7121.15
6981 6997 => 6994.40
